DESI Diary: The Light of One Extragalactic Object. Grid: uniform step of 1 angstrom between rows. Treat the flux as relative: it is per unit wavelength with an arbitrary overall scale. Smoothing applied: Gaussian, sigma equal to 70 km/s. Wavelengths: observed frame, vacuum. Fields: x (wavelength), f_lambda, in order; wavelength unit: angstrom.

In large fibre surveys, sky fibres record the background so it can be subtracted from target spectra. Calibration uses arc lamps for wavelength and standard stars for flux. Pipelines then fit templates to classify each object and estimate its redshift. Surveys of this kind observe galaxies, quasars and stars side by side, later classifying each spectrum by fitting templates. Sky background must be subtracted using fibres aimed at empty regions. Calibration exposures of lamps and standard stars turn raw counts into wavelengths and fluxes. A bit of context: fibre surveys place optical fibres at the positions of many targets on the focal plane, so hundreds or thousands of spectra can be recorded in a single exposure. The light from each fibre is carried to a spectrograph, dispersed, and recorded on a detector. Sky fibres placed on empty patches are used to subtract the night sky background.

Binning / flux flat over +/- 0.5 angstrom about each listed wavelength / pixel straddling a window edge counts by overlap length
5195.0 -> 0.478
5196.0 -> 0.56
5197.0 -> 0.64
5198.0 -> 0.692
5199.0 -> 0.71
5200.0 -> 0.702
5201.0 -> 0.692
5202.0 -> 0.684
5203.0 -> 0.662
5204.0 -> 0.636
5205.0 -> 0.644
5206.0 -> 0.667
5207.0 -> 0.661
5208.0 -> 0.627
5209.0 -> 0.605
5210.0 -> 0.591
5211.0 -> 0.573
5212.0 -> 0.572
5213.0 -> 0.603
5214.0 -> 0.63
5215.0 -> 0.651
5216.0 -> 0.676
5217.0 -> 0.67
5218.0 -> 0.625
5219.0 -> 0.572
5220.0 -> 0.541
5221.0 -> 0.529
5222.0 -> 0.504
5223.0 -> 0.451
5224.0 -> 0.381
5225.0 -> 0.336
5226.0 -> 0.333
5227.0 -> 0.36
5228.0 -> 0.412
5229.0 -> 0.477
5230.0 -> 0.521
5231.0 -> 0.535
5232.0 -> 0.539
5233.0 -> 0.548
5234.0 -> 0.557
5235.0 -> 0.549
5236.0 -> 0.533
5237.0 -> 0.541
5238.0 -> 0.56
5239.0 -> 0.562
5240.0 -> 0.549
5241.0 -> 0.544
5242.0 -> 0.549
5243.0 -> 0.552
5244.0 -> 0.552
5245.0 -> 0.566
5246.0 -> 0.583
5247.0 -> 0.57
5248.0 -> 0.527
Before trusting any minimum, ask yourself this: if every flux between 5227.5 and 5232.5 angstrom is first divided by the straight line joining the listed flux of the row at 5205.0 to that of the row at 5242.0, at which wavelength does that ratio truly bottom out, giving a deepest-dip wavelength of 5228.0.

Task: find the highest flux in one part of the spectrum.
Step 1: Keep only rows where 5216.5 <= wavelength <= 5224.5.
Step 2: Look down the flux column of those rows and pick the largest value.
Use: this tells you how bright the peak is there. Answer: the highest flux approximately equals 0.67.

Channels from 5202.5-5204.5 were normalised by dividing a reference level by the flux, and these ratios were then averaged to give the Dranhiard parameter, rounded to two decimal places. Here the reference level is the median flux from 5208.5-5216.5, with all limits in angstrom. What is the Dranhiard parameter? 0.93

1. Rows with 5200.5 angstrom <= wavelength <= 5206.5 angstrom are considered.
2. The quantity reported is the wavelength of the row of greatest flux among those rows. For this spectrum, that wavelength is 5201.0 angstrom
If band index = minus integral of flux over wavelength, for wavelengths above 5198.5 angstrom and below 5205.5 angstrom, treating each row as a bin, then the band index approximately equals -4.7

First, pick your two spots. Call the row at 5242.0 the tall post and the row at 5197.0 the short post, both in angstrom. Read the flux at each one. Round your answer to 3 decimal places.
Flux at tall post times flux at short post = 0.351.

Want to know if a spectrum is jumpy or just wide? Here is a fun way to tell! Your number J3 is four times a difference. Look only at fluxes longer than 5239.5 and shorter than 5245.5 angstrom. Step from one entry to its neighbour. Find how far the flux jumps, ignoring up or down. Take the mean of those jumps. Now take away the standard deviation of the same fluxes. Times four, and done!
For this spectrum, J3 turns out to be -0.01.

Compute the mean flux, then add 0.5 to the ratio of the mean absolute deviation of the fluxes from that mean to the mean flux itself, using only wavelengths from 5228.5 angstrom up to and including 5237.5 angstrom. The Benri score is 0.53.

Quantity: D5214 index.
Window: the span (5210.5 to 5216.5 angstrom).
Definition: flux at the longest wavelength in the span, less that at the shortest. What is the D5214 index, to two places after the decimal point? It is 0.10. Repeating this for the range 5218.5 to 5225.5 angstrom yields -0.24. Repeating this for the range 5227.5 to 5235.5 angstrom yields 0.14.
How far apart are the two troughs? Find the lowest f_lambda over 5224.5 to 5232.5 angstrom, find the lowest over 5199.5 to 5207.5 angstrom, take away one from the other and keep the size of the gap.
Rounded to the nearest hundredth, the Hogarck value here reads 0.30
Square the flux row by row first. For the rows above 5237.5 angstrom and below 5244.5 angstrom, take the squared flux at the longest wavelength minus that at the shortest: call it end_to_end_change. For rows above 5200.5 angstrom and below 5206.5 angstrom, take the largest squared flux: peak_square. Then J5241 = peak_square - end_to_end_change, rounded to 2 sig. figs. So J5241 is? 0.49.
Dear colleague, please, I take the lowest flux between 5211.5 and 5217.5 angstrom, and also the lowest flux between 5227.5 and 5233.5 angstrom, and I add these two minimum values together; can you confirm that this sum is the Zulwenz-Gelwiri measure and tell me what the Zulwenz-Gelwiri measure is 0.98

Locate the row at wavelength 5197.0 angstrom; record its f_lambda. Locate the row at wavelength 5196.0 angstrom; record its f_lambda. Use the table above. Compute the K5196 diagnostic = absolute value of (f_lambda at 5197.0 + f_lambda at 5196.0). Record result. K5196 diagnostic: 1.20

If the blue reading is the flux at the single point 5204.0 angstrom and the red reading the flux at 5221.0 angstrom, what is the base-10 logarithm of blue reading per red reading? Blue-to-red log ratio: 0.080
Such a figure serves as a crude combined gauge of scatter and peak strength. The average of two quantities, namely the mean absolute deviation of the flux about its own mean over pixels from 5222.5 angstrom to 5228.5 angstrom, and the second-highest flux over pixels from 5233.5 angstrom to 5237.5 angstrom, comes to 0.292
